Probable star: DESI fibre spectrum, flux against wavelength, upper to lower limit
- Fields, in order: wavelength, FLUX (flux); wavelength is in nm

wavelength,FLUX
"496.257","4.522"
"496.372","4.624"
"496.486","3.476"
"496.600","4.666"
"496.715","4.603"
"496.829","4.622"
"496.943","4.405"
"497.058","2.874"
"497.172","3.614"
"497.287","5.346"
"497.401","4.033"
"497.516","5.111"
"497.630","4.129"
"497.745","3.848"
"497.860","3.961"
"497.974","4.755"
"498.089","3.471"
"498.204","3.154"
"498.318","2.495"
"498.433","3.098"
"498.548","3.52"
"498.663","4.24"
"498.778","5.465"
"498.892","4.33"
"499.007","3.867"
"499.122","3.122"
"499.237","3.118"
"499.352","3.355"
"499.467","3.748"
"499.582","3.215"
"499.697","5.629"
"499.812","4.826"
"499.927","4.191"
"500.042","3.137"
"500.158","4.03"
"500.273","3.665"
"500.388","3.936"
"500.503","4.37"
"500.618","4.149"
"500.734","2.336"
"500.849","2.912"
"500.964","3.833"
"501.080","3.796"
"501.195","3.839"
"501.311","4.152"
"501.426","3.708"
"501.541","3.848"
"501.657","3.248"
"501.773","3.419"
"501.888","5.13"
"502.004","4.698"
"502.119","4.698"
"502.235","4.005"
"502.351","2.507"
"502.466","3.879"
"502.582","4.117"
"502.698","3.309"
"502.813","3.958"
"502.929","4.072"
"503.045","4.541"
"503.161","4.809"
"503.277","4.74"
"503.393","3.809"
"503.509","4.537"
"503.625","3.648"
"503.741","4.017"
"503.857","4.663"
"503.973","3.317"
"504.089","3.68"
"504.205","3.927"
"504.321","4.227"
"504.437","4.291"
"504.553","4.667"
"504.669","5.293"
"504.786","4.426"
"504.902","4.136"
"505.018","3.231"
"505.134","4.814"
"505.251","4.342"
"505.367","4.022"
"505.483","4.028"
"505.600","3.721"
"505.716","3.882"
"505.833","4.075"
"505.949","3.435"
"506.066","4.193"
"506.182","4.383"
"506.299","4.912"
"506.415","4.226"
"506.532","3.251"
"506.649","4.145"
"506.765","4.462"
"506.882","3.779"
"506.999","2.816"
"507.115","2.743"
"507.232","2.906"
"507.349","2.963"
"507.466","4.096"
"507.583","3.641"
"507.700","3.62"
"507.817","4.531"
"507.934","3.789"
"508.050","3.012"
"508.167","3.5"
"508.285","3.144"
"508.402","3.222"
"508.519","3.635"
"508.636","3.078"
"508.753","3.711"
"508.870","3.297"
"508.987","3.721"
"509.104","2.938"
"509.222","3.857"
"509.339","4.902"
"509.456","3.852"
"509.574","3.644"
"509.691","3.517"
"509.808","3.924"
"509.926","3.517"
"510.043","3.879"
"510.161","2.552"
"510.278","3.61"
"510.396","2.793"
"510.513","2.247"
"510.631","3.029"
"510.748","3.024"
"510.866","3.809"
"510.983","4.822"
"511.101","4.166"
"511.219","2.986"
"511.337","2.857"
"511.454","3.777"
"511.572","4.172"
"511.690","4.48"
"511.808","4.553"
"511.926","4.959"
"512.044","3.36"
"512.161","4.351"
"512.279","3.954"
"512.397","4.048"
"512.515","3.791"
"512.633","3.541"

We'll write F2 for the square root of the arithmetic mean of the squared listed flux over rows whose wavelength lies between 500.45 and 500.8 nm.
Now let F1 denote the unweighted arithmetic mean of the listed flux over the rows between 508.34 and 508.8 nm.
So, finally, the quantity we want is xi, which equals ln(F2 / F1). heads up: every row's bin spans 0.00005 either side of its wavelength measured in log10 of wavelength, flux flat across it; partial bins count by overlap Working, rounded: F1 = 3.4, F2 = 3.73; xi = 0.1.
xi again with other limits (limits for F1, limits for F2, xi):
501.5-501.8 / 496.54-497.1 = 0.2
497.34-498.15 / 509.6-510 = -0.1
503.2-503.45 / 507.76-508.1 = -0.1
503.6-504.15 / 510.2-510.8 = -0.3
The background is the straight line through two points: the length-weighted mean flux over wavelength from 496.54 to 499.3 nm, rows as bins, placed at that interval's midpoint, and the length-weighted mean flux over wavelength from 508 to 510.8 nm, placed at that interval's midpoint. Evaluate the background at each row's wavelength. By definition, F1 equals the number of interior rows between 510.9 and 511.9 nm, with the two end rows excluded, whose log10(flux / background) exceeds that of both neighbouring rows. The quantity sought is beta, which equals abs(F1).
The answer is 0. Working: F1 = 0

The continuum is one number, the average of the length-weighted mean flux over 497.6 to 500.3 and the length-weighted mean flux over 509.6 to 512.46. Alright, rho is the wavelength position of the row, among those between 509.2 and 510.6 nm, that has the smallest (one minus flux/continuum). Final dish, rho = 509.339 nm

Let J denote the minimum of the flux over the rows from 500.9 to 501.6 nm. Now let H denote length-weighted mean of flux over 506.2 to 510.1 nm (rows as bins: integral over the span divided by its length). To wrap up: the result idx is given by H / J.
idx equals 1.0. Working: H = 3.65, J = 3.708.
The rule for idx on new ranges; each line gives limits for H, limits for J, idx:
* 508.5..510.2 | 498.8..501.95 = 1.5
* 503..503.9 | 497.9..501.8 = 1.9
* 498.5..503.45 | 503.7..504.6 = 1.2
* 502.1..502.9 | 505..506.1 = 1.2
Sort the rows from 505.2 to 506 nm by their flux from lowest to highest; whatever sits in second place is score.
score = 3.721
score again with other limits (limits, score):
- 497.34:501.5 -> 2.495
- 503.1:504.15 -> 3.648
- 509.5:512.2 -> 2.552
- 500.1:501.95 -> 2.912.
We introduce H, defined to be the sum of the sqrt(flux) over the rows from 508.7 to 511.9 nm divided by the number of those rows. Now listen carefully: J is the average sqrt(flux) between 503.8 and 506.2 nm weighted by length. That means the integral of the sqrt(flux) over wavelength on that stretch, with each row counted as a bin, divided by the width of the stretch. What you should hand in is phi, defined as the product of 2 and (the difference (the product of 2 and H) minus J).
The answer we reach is 3.5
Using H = 1.89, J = 2.028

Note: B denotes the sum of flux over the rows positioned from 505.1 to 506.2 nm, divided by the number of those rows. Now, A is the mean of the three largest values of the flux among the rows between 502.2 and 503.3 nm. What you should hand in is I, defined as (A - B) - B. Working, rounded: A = 4.70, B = 4.1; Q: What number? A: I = -3.48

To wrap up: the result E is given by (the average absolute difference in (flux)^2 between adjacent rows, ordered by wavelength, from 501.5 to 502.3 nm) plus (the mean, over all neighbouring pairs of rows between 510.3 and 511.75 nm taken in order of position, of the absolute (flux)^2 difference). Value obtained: 9.4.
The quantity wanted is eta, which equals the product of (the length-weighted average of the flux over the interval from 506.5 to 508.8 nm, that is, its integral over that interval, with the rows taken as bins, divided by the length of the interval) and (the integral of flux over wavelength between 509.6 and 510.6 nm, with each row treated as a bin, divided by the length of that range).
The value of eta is 11.43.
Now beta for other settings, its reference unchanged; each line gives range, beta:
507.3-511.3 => 11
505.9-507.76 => 3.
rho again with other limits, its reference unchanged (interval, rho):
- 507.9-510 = 509.339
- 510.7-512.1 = 511.926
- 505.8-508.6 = 506.299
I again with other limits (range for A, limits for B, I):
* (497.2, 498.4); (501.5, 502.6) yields -2.84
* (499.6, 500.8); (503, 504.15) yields -3.41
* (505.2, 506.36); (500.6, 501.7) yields -2.62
